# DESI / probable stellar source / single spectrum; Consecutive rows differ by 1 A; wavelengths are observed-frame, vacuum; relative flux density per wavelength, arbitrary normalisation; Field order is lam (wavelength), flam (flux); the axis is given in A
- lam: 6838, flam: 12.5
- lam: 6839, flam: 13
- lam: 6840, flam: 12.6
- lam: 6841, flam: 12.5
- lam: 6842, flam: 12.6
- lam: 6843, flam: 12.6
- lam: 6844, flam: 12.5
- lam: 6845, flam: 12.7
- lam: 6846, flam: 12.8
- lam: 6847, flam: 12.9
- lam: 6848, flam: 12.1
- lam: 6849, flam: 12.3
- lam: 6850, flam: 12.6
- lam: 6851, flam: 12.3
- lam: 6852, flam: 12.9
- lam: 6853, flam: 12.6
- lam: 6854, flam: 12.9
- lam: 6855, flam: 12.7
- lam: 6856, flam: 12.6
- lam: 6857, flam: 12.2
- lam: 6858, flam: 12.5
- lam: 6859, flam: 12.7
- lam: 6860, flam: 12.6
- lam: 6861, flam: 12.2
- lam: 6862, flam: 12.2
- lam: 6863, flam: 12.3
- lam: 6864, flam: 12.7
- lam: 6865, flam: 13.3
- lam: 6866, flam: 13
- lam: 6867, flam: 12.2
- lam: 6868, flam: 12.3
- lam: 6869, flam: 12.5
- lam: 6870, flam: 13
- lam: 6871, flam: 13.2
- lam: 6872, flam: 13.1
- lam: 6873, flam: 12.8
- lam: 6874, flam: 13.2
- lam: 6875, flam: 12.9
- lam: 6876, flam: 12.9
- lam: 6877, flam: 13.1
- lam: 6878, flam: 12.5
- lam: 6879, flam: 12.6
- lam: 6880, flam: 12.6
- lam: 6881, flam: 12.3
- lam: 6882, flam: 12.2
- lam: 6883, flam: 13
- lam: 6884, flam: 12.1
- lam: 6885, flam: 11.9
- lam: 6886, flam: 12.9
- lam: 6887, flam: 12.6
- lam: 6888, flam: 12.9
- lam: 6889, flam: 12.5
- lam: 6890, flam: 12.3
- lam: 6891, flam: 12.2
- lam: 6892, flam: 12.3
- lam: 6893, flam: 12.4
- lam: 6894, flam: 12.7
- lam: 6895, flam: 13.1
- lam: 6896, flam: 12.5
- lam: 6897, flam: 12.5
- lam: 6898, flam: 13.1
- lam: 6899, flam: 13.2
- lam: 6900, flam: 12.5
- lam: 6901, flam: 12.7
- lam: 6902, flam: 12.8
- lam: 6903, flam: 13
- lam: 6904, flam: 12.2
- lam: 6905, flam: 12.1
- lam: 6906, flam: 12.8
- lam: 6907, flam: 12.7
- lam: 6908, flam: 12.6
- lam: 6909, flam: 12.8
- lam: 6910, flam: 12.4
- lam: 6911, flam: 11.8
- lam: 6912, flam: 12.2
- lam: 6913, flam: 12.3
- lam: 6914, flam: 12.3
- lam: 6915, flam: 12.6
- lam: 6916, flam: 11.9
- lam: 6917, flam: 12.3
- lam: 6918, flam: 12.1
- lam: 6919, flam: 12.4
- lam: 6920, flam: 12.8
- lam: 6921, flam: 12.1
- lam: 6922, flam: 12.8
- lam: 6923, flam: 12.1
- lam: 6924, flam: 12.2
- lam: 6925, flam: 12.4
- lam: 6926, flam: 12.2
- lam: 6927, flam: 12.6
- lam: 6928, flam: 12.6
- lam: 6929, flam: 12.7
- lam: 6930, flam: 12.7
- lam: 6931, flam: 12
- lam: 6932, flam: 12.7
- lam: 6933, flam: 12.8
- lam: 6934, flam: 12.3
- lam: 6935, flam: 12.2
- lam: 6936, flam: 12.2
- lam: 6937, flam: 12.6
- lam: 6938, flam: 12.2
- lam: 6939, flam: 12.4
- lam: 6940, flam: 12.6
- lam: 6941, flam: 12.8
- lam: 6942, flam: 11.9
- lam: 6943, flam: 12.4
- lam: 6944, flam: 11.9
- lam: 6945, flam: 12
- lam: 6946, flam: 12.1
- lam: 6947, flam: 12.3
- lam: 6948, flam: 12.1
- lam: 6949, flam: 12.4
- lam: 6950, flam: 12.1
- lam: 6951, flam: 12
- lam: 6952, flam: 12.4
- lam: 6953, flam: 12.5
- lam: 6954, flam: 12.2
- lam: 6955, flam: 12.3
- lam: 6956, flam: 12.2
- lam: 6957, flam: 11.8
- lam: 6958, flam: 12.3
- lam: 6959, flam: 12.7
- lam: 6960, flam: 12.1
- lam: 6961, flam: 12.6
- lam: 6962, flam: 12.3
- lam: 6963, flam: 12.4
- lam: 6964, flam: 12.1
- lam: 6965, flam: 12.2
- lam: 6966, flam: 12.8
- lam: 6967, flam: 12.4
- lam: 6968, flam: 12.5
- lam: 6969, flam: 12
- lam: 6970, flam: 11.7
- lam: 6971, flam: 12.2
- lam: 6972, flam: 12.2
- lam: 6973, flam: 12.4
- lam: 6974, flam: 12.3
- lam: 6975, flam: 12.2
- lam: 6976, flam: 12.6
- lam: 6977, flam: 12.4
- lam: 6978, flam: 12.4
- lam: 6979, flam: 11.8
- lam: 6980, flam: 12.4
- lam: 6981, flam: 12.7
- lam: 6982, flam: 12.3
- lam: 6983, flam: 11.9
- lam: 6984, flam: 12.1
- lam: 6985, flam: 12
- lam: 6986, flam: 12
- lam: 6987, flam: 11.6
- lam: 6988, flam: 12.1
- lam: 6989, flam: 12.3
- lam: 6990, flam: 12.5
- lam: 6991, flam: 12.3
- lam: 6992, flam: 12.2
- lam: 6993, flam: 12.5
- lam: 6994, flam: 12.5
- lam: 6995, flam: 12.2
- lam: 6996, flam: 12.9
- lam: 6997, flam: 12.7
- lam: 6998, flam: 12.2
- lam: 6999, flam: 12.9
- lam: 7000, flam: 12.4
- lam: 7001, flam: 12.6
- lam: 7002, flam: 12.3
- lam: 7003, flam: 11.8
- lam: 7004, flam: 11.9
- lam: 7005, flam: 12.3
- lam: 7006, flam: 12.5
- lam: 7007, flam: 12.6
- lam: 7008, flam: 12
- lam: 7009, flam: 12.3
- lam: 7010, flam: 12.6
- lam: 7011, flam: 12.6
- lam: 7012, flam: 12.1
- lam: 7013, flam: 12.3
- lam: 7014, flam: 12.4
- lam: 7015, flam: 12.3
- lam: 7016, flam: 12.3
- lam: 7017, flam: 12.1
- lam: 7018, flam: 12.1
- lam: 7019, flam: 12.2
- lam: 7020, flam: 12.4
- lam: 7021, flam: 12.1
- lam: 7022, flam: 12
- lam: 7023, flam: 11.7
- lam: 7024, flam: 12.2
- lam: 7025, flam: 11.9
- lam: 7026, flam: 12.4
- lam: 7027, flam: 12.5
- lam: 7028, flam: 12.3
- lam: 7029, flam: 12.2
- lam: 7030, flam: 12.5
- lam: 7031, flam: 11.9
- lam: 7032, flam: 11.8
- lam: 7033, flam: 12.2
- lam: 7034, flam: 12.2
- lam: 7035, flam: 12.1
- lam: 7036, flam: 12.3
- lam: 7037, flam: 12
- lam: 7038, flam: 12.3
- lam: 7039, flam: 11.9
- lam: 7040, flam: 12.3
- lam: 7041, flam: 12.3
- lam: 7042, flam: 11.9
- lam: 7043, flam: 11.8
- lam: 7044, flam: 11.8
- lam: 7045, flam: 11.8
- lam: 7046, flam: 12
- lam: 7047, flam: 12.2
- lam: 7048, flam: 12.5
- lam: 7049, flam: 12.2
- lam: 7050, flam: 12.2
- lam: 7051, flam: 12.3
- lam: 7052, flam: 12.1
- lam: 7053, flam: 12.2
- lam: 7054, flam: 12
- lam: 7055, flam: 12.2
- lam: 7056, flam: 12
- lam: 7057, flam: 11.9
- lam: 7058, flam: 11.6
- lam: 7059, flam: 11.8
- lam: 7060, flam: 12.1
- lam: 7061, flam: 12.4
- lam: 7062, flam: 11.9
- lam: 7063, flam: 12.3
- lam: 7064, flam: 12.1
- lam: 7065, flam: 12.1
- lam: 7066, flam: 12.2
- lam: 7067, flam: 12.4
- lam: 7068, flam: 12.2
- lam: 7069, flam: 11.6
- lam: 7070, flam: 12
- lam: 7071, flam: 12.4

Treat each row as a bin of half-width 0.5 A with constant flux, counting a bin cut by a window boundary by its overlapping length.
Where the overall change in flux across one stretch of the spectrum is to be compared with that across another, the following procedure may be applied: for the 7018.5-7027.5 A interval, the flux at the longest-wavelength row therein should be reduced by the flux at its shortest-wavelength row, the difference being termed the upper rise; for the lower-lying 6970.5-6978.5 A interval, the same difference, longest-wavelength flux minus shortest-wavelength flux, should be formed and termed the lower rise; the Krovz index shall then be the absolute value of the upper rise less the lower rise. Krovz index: 0.10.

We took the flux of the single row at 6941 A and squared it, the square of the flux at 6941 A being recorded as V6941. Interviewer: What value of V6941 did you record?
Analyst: 164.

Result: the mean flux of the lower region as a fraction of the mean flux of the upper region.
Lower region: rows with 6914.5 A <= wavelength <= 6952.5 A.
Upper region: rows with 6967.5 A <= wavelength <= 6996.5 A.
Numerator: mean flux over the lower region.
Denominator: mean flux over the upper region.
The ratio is 1.01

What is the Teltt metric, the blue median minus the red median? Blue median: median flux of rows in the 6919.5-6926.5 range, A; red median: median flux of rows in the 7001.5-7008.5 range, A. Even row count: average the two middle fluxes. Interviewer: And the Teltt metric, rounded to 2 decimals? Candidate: -0.10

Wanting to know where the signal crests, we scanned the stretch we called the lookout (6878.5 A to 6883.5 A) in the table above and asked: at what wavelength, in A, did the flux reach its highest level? 6883 A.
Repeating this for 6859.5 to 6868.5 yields 6865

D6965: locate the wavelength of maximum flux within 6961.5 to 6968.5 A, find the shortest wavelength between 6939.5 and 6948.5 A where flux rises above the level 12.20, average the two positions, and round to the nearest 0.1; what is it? 6953.0 A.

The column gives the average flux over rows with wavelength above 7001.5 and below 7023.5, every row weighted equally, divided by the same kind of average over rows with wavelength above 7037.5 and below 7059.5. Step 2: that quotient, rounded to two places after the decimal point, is 1.01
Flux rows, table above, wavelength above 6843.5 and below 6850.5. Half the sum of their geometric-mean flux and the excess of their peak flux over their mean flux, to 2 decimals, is 6.45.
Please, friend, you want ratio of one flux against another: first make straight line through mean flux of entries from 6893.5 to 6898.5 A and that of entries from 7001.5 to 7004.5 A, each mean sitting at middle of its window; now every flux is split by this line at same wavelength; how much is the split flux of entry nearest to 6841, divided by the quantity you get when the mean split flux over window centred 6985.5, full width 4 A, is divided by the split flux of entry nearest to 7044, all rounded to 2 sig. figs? 0.97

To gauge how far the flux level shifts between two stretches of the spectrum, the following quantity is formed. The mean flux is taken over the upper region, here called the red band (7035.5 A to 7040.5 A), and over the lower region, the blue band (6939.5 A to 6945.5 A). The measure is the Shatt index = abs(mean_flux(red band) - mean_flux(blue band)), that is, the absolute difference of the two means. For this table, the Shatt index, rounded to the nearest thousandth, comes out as 0.107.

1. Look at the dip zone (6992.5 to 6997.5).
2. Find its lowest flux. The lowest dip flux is 12.2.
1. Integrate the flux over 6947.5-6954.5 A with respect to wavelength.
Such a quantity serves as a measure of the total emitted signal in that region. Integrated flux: 85.7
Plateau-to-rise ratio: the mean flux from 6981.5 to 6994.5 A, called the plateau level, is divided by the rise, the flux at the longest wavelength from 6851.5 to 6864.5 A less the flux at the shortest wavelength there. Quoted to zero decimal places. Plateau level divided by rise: -61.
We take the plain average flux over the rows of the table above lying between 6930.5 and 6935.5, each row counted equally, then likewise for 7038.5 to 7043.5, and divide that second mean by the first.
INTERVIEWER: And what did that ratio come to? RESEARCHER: 0.97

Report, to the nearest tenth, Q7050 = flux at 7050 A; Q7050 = 12.2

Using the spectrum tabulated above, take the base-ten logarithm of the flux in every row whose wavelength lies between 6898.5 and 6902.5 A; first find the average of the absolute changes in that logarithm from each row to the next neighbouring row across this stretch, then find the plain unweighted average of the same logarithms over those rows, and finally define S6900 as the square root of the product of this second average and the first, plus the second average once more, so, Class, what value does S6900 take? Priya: 1.22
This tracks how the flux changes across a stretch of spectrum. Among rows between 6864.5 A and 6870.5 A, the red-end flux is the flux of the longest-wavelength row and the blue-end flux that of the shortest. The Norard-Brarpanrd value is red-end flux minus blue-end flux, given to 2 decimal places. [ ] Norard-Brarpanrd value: -0.30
